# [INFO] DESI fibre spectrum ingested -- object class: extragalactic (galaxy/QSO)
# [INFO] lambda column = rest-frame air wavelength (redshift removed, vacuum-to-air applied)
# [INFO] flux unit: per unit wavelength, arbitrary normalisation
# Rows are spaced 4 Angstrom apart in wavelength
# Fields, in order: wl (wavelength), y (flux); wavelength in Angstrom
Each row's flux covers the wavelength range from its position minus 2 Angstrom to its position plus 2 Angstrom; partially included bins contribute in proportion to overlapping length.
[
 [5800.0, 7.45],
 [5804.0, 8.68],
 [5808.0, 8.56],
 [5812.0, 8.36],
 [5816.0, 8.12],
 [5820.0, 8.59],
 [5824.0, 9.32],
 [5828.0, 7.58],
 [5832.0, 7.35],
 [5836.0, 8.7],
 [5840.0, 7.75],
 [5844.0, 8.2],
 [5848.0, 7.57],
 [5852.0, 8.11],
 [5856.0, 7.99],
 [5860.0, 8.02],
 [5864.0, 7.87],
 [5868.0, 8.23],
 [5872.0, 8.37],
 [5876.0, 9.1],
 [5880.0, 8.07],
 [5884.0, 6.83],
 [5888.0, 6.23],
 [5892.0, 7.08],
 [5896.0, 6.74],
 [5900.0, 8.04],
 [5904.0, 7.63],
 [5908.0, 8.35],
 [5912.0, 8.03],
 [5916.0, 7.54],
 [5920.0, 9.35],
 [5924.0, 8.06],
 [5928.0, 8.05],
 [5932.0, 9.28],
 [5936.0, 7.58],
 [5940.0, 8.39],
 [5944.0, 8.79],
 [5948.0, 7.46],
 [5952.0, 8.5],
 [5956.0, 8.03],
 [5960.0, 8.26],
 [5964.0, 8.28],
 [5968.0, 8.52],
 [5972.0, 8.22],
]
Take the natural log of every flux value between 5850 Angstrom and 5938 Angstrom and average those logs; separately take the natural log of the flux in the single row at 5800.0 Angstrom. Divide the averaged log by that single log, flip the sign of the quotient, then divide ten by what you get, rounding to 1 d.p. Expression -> -9.7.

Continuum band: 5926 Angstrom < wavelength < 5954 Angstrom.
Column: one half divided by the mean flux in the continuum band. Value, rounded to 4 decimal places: 0.0603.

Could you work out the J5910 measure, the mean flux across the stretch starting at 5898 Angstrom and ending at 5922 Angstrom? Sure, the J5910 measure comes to 8.2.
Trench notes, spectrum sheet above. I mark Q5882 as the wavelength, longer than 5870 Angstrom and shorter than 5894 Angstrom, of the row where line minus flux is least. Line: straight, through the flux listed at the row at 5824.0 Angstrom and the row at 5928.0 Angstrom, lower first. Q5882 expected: 5876.0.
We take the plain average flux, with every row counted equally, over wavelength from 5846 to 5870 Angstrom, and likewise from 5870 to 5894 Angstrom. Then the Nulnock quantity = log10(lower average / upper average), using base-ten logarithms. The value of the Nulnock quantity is 0.02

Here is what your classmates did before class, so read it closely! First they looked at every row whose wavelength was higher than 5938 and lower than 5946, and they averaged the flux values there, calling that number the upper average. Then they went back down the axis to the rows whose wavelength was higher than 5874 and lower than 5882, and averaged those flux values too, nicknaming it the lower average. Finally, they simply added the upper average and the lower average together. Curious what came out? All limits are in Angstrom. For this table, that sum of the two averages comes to 17.2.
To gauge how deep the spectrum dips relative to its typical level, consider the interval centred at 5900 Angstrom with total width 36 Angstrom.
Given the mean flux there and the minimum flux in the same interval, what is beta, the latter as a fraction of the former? 0.844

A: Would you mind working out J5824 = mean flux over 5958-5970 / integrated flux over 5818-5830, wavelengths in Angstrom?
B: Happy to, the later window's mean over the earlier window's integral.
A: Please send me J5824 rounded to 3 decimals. 0.082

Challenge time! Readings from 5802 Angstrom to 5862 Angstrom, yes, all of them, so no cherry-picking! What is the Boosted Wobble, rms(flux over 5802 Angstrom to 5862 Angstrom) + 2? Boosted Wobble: 10.2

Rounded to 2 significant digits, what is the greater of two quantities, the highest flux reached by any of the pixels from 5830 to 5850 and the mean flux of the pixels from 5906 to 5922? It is 8.7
